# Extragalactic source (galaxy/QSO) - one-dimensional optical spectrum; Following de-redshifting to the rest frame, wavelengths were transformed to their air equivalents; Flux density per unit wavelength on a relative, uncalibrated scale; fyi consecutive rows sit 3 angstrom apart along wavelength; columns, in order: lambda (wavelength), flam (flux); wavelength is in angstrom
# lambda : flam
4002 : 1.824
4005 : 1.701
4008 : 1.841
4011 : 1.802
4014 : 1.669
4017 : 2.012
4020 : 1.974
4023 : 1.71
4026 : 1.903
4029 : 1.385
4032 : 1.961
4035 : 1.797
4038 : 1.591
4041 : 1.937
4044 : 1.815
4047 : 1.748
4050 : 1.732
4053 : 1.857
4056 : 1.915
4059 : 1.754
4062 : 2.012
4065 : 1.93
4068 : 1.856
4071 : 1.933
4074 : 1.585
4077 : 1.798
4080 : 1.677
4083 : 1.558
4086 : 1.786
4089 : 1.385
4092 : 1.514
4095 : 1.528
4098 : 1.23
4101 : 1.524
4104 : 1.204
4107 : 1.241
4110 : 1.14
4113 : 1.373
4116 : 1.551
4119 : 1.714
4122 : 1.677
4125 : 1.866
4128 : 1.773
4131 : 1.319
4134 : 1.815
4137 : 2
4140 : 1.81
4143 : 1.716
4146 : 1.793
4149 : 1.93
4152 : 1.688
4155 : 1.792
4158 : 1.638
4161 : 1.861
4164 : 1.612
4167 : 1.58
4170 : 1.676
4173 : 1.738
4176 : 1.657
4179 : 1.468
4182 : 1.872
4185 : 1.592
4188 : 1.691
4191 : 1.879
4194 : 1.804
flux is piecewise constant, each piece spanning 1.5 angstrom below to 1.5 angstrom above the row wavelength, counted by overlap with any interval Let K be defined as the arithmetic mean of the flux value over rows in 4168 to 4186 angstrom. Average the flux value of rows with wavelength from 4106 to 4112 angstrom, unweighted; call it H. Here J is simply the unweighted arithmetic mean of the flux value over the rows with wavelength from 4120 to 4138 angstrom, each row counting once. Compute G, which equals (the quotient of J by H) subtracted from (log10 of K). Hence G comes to -1.24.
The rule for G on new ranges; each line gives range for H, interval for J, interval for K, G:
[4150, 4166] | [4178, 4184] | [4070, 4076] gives -0.73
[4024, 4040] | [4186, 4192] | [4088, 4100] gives -0.88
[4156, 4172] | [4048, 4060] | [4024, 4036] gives -0.84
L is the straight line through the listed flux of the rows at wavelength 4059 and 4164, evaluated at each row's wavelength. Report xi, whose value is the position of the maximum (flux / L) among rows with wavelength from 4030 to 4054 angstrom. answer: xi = 4032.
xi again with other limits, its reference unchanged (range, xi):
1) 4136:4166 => 4137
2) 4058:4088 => 4062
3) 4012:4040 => 4017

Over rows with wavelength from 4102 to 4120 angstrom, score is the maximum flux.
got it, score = 1.714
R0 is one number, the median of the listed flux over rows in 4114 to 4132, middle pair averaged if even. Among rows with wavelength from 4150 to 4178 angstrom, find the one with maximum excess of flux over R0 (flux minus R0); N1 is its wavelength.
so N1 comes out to 4161 angstrom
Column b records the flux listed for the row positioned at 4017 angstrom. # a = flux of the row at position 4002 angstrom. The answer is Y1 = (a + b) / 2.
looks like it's 1.92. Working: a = 1.824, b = 2.012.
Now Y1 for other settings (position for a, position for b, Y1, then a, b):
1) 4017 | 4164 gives 1.81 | 2.012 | 1.612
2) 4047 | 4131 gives 1.53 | 1.748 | 1.319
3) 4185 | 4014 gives 1.63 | 1.592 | 1.669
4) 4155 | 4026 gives 1.85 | 1.792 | 1.903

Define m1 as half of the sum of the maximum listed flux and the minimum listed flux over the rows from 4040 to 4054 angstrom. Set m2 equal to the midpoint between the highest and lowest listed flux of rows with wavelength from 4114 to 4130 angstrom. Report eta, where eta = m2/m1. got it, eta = 0.93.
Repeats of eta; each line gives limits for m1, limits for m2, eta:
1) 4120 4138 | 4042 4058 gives 1.10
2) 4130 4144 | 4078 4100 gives 0.91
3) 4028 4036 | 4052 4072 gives 1.13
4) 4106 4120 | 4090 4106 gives 0.96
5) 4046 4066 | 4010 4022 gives 0.98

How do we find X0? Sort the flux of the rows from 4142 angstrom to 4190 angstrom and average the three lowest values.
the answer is 1.55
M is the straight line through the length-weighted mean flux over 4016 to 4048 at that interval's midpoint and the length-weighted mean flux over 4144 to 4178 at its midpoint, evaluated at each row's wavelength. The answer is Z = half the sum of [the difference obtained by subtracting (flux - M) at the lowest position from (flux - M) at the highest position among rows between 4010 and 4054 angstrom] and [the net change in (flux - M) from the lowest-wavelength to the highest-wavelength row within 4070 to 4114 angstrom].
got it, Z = -0.23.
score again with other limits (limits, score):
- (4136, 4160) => 2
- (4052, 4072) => 2.012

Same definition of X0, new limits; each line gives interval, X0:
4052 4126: 1.19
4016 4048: 1.56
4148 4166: 1.65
